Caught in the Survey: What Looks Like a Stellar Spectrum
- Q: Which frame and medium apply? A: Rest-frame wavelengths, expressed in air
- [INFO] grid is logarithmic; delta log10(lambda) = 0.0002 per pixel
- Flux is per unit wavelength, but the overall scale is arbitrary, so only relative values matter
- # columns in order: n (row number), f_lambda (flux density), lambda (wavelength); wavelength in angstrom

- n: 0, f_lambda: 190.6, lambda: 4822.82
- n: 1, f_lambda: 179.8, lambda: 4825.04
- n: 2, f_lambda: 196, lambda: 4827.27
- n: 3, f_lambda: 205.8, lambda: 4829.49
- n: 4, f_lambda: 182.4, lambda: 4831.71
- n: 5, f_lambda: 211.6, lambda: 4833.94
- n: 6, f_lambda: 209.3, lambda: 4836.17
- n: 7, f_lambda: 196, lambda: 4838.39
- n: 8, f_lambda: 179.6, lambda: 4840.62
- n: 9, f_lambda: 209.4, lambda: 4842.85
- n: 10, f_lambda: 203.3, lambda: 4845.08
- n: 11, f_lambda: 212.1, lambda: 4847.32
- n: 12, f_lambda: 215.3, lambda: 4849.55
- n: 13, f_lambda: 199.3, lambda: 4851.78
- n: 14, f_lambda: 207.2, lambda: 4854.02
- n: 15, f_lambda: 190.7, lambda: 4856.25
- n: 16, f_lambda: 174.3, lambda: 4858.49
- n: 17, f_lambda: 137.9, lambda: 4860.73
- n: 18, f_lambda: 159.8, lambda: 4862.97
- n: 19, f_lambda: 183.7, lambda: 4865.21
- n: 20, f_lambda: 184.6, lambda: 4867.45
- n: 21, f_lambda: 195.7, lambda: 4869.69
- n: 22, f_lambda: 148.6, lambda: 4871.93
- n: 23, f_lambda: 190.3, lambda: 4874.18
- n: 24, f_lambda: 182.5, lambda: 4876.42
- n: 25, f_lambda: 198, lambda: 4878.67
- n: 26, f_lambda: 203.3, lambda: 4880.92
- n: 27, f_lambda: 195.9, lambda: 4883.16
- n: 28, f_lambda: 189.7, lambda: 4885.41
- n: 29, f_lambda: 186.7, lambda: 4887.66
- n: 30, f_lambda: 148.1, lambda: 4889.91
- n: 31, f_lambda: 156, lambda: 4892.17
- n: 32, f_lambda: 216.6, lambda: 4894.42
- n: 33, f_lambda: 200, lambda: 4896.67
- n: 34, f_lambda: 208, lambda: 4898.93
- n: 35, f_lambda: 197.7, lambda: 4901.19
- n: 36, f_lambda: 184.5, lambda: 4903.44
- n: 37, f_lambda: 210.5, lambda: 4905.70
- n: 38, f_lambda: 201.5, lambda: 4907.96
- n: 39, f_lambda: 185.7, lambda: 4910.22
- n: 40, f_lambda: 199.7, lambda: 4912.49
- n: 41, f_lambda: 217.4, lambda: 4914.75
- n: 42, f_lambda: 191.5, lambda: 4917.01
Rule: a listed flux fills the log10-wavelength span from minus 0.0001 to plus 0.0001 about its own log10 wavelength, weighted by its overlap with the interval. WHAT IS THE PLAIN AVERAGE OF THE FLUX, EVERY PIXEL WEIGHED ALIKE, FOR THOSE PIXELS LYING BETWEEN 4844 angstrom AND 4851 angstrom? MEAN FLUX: 210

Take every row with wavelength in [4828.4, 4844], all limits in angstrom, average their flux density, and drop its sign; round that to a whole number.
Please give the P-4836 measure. 199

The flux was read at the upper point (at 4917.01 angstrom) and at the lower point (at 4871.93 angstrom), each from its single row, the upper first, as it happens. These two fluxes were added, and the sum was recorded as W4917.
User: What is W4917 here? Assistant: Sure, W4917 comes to 340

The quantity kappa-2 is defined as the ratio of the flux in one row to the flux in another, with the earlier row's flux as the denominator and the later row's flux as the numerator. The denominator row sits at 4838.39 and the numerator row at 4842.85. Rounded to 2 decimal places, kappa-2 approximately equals 1.07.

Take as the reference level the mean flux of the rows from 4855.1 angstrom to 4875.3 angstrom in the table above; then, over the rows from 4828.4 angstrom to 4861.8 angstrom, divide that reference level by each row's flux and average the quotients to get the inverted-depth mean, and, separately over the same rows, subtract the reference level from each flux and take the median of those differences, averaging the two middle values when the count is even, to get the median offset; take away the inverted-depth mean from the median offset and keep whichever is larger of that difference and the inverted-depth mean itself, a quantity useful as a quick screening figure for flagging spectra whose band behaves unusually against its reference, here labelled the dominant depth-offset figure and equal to 28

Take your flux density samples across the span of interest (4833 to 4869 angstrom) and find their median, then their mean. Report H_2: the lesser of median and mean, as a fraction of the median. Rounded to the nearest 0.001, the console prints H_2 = 0.972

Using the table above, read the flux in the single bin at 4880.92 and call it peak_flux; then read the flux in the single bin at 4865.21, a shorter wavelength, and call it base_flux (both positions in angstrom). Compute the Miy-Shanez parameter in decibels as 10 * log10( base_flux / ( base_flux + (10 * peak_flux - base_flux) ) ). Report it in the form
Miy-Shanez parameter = -10.4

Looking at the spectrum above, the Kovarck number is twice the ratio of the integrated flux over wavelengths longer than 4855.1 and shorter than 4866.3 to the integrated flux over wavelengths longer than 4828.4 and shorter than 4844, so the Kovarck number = 1.2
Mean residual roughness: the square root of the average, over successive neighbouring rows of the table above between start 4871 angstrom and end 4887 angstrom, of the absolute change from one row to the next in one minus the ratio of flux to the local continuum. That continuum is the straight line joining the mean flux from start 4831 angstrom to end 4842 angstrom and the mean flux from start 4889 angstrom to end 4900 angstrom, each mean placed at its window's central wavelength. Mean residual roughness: 0.27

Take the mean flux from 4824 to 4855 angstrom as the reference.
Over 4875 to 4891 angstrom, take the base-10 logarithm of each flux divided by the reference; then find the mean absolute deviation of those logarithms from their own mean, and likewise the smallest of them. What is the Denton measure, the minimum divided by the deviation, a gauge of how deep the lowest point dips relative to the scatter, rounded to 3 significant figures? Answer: -4.40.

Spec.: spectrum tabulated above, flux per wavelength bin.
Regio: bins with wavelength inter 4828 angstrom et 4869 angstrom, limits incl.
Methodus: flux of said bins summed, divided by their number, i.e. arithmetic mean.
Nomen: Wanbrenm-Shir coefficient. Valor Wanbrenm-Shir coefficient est 192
